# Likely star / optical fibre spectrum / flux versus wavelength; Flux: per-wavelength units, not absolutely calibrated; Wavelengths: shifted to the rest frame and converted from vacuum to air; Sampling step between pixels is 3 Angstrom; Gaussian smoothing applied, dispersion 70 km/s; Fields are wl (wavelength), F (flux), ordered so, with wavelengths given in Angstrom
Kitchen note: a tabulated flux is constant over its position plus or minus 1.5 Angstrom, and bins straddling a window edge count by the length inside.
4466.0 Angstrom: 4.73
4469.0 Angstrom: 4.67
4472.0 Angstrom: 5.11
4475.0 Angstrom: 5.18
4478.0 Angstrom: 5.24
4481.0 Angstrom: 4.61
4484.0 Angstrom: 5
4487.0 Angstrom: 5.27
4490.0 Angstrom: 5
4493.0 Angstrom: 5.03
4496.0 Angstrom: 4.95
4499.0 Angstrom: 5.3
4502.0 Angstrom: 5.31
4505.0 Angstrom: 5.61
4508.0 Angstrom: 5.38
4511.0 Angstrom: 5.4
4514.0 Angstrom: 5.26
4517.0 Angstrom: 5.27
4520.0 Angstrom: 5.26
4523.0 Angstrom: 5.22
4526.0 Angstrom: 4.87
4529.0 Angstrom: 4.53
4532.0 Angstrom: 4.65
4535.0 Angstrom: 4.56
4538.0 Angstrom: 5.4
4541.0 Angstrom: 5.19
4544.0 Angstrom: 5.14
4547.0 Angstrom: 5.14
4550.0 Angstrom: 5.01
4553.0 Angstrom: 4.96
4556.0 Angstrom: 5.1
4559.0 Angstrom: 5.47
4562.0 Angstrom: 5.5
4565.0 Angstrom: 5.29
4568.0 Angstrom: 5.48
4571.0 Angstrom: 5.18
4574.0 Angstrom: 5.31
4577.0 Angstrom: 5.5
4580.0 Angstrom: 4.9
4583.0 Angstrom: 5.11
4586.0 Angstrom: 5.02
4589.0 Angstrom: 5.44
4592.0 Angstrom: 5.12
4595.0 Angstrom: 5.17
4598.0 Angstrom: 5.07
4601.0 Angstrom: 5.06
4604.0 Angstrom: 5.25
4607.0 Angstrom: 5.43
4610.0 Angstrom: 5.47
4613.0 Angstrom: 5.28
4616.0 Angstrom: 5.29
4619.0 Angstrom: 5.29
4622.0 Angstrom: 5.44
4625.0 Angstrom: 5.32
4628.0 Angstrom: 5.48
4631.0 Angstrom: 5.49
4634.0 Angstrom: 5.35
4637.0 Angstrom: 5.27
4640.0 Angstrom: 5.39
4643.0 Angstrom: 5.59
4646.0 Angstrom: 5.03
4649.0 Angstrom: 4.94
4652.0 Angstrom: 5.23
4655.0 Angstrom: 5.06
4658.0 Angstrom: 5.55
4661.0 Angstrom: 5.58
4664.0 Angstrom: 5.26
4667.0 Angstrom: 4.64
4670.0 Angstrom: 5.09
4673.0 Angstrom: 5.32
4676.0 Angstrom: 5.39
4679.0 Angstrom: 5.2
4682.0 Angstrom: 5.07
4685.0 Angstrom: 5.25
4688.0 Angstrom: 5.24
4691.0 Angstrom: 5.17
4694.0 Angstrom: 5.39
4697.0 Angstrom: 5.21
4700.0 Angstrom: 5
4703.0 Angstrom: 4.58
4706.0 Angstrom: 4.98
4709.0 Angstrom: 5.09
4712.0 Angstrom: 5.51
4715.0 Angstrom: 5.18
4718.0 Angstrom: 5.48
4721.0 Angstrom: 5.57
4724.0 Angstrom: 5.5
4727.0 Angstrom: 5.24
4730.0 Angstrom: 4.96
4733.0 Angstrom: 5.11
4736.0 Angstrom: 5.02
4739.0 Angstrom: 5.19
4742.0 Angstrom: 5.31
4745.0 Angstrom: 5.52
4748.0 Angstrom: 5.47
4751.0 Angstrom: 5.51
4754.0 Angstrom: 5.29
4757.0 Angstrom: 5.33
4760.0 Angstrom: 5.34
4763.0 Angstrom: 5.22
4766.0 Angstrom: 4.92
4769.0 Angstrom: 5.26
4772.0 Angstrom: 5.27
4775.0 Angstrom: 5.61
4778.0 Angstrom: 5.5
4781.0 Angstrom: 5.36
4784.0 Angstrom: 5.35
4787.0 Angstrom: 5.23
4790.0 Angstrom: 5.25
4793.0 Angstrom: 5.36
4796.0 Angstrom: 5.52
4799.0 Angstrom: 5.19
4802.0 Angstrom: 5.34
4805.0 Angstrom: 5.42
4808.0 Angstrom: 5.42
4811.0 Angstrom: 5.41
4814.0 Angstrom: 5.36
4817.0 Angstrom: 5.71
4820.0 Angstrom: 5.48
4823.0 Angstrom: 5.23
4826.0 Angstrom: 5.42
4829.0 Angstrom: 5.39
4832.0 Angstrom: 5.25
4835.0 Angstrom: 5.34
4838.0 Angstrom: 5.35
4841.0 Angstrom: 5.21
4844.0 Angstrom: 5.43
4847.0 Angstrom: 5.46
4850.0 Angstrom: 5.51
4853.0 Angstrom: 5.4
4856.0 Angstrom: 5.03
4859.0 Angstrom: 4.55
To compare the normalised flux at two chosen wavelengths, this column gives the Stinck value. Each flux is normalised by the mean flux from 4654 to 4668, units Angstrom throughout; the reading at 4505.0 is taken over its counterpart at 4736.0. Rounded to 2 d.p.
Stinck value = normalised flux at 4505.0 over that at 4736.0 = 1.12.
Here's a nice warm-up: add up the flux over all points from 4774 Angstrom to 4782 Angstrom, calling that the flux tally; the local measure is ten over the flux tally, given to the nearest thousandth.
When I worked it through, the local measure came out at 0.607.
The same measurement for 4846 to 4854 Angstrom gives 0.611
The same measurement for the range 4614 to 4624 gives 0.624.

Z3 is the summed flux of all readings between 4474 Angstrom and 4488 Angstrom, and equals 25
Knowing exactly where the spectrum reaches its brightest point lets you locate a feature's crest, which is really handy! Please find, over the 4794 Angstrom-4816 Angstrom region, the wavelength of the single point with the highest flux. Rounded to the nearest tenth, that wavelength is 4796.0 Angstrom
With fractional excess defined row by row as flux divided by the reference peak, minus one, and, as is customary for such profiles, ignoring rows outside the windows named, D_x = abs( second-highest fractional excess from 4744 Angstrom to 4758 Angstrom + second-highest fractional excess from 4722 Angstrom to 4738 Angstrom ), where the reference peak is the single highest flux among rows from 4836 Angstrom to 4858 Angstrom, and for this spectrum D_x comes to 0.049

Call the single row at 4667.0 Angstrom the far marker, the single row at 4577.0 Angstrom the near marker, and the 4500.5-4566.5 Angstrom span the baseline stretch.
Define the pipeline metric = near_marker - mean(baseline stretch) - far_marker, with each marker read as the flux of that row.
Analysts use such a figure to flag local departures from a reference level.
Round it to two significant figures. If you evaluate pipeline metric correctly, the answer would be -4.3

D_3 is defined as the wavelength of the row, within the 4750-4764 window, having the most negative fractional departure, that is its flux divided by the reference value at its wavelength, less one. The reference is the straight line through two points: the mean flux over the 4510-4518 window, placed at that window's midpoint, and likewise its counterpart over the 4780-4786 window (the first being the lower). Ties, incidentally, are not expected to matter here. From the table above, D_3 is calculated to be 4763.0 Angstrom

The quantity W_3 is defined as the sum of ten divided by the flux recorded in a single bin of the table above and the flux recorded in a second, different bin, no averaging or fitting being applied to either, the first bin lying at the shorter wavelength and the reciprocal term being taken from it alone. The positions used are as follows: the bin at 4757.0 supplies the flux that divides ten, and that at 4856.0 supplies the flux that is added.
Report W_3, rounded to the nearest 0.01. 6.91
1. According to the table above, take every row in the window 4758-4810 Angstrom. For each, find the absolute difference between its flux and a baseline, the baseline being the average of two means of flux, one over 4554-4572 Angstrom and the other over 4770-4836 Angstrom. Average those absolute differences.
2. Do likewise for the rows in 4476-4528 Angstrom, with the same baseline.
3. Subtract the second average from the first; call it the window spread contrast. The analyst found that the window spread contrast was -0.11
